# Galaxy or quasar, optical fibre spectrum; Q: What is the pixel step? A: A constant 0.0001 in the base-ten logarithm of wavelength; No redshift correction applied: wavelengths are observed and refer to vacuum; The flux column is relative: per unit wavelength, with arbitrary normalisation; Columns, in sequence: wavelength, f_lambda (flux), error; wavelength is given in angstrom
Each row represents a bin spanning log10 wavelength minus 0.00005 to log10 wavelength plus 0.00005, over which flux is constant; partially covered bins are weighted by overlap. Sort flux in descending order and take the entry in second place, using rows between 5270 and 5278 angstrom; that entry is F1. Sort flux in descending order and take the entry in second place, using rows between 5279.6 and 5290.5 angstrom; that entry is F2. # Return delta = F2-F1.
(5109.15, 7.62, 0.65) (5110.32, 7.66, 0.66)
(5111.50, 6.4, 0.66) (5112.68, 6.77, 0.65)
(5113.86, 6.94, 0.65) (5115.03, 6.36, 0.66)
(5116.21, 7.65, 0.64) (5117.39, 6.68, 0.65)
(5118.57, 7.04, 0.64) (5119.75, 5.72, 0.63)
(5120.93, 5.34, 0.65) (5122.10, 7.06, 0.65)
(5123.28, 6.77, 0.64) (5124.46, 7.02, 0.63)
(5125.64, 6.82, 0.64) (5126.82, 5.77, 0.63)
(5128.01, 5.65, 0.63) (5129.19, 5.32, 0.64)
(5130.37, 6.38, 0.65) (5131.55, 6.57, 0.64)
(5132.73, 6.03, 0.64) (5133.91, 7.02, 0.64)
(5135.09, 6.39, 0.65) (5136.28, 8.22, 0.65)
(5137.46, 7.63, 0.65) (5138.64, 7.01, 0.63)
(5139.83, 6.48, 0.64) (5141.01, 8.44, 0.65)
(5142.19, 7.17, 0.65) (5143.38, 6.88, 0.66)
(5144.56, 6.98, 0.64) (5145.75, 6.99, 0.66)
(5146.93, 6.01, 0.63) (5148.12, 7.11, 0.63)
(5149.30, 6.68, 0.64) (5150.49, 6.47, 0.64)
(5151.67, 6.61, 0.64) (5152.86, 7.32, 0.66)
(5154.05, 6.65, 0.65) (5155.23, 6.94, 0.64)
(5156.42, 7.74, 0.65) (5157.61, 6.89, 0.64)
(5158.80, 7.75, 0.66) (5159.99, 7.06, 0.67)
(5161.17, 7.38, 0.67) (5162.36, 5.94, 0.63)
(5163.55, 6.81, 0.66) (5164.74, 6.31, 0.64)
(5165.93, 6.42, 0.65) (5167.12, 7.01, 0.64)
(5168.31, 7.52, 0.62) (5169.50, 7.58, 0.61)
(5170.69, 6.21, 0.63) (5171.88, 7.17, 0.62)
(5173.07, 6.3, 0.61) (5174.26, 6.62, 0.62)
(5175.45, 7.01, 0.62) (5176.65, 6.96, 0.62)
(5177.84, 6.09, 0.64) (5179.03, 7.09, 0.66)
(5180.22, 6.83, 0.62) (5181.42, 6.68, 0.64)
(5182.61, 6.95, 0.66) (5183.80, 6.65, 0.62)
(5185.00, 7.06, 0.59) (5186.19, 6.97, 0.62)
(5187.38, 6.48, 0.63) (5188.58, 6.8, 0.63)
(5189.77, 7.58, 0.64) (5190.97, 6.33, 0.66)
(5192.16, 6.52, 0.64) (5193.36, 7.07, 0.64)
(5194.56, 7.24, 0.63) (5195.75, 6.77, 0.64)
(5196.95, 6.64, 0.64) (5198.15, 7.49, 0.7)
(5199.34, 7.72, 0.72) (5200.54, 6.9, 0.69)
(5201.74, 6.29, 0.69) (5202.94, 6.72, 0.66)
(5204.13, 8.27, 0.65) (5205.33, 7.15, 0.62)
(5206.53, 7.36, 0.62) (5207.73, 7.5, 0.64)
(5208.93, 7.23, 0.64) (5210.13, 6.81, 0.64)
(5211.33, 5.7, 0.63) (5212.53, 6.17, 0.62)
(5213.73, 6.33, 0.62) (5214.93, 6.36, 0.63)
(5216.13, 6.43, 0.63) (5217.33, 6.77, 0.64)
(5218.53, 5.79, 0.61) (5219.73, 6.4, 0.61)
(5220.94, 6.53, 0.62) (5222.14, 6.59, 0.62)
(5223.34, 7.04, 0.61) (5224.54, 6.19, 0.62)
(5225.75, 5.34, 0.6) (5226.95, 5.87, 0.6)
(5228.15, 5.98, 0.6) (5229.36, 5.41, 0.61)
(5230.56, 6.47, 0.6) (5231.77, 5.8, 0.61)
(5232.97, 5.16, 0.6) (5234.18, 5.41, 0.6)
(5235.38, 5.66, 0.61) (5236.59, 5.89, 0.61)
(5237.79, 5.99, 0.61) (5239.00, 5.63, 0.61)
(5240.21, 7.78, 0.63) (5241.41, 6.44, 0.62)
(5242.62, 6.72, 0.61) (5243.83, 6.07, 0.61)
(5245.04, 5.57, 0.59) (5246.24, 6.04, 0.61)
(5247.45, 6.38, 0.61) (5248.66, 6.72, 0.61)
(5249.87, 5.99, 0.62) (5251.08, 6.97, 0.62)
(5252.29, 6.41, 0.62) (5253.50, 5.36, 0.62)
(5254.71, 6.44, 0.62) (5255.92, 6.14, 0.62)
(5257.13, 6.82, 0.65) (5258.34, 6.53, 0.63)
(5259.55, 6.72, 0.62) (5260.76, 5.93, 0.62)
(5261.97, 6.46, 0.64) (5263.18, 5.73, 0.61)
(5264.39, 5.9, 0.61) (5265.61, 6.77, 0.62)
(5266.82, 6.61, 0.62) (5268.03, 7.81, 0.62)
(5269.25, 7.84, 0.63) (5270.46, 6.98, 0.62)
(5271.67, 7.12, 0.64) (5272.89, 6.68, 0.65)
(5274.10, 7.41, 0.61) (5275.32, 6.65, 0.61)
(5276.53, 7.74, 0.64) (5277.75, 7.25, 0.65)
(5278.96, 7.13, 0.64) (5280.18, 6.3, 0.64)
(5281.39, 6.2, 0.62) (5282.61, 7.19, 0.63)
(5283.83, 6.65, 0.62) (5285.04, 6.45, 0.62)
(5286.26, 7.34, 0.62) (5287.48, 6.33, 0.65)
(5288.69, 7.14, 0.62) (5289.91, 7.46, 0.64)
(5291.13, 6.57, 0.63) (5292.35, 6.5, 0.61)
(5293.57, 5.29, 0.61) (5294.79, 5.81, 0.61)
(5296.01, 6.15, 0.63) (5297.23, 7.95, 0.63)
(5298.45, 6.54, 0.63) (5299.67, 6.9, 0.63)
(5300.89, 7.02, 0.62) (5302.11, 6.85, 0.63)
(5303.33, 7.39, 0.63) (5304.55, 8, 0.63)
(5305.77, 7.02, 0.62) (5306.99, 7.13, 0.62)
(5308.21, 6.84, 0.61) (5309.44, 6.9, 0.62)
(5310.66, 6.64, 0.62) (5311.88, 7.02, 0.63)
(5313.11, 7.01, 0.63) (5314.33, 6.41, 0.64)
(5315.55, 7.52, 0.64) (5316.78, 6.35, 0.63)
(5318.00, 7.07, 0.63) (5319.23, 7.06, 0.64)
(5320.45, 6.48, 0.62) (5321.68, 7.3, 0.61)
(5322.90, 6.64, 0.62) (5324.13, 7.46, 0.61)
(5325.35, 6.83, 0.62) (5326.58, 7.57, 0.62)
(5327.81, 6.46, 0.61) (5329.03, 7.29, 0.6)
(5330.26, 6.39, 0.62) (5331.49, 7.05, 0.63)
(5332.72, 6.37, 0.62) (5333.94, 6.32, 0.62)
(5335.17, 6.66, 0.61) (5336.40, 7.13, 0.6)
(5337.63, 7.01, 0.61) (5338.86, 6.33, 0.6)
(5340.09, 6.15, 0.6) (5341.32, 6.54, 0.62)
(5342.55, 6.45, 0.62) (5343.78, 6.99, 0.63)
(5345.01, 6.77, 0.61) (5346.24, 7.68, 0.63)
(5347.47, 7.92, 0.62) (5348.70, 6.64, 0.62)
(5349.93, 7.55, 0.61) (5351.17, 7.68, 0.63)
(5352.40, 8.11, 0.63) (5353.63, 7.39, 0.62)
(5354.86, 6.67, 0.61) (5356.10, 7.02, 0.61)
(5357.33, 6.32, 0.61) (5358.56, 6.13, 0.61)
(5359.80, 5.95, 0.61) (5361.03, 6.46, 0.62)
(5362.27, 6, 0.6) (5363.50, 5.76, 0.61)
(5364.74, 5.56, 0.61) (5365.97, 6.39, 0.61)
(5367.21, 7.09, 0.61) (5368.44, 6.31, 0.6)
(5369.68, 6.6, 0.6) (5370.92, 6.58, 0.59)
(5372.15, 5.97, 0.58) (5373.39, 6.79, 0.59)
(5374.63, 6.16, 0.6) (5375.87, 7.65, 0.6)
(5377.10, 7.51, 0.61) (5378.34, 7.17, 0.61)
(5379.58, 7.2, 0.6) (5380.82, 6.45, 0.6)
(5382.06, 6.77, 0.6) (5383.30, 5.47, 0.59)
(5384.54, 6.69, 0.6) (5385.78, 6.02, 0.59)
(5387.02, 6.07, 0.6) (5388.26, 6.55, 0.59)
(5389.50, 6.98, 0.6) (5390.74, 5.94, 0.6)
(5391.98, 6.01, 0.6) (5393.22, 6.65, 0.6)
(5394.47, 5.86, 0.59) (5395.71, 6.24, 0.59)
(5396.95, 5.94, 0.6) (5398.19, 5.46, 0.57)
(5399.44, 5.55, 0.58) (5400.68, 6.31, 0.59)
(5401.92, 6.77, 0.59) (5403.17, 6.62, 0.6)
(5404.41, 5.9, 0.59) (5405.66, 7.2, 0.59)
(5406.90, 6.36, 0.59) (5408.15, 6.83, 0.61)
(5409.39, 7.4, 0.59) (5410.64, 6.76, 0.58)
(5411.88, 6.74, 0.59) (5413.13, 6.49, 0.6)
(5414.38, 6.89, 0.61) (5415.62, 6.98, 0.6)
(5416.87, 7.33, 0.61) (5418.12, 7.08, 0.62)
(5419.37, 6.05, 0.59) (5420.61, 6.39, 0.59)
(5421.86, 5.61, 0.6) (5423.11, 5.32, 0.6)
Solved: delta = -0.07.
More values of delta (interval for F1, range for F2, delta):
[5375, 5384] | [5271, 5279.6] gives -0.10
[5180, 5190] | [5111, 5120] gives -0.02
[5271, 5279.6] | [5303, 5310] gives -0.02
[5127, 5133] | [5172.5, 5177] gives 0.58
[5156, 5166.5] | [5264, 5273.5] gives 0.07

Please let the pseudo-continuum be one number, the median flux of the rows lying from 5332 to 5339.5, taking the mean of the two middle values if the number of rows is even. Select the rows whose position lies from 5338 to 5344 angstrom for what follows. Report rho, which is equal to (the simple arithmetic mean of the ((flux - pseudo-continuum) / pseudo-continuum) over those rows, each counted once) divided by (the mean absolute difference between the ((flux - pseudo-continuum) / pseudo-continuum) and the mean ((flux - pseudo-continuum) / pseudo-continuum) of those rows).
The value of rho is -0.1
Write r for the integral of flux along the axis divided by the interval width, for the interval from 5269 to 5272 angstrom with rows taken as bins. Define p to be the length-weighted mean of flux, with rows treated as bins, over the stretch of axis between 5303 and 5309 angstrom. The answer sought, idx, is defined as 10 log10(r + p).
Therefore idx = 11.6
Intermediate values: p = 7.26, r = 7.29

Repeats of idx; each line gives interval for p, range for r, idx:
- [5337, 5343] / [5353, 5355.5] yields 11.3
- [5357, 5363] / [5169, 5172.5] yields 11.2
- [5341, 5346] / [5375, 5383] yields 11.4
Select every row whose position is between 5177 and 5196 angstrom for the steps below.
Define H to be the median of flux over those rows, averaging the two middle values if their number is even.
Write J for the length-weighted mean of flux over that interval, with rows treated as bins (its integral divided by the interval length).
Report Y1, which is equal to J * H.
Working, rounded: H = 6.8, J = 6.82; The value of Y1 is 47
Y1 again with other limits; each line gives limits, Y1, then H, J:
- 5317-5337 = 48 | 6.9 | 6.87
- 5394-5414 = 41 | 6.4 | 6.41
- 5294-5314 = 48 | 7.0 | 6.93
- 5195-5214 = 48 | 6.9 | 6.95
